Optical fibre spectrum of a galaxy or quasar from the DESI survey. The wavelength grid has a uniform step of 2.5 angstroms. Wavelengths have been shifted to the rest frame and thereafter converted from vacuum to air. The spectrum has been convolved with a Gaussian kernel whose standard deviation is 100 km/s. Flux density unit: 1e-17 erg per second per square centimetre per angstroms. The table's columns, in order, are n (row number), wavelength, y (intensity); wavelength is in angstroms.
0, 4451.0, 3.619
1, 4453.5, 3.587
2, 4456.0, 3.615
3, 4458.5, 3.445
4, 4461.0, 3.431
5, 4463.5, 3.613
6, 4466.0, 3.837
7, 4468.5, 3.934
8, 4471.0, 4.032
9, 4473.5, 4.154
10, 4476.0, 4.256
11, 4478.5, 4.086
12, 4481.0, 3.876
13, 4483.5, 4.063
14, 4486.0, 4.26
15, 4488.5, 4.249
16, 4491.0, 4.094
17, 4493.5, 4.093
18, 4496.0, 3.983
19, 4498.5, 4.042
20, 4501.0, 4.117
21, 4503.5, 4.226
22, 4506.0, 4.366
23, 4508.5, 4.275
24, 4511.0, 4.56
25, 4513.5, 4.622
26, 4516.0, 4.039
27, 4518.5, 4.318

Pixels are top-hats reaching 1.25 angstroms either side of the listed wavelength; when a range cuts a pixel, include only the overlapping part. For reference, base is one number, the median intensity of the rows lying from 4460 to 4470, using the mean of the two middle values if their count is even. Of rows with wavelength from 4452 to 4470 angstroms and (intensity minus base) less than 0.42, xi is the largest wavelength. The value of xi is 4468.5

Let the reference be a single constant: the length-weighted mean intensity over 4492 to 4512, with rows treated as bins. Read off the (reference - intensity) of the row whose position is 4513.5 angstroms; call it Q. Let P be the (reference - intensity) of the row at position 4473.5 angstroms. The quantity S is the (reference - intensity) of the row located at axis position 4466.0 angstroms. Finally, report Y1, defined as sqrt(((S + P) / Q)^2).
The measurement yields 1.0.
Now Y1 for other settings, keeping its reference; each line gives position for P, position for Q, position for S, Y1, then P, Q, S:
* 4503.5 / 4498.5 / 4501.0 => 0.4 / -0.02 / 0.2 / 0.1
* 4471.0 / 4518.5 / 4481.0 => 4.3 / 0.17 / -0.1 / 0.3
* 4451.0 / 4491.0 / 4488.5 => 5.0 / 0.58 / 0.1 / 0.0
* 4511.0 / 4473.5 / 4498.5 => 4.1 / -0.36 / 0.0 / 0.2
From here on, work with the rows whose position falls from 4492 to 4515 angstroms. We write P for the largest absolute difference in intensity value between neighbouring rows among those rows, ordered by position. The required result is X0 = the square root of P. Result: 0.534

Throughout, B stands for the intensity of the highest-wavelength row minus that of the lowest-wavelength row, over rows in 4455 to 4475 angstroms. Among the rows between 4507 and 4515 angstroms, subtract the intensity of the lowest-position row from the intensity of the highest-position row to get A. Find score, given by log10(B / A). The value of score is 0.2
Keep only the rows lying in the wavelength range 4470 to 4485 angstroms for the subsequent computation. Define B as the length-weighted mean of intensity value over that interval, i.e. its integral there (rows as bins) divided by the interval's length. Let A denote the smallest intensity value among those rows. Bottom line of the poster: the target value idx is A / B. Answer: 0.950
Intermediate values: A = 3.876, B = 4.08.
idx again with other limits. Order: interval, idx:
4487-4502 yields 0.972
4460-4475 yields 0.892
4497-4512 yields 0.950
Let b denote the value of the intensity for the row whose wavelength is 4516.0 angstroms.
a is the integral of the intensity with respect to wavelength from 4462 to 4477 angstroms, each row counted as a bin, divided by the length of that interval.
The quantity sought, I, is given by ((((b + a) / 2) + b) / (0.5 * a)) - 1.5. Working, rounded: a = 3.96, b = 4.039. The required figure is 2.6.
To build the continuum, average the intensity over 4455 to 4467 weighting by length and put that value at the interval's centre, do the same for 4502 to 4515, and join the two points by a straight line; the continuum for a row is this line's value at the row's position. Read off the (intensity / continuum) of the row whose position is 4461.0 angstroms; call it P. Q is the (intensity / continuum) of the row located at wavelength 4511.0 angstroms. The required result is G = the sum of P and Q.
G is 1.98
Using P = 0.96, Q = 1.03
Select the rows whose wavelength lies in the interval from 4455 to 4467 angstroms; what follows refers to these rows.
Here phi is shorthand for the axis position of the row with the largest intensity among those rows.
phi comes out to 4466.0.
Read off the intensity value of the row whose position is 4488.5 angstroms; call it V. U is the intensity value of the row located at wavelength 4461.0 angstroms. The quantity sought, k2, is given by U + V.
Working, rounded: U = 3.431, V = 4.249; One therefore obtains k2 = 7.7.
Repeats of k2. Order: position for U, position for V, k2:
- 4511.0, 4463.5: 8.2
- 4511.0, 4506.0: 8.9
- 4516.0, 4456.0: 7.7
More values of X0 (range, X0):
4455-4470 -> 0.473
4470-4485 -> 0.458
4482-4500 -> 0.444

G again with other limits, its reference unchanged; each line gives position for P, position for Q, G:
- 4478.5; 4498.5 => 2.01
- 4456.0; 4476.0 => 2.14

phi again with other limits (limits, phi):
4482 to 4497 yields 4486.0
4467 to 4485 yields 4476.0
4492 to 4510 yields 4506.0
